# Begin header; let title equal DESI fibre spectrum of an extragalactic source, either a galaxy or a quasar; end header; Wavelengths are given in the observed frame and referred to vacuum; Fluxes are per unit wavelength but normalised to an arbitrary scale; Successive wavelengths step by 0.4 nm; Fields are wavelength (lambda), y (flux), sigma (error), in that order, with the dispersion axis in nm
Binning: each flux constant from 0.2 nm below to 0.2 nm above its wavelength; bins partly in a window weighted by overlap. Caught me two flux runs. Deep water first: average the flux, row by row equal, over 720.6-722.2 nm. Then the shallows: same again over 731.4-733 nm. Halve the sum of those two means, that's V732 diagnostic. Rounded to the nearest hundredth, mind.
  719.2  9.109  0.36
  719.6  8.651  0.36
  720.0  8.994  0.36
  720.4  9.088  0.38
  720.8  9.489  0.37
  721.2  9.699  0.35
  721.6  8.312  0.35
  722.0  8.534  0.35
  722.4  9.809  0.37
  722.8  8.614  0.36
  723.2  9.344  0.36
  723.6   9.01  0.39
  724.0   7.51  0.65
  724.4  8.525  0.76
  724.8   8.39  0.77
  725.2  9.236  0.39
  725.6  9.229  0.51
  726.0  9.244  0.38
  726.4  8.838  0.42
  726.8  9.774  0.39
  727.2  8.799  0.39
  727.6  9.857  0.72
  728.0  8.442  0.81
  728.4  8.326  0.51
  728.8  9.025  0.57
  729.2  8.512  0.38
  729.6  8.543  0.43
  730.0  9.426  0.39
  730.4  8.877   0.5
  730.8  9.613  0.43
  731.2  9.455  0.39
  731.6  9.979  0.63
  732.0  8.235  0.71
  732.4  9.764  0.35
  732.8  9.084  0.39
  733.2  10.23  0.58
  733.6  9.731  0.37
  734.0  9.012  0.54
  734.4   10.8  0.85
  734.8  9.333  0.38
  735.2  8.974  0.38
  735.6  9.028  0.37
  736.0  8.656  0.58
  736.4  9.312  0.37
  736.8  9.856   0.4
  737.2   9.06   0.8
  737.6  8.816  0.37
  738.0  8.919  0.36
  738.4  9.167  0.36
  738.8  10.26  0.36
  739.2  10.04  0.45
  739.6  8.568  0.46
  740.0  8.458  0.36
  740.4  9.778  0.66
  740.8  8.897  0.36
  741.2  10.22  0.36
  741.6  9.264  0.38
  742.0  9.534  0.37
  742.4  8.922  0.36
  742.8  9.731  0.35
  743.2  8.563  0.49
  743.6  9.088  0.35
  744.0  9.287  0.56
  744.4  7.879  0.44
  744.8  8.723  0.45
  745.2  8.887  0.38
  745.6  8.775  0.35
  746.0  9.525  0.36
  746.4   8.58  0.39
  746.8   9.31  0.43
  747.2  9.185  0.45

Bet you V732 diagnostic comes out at 9.14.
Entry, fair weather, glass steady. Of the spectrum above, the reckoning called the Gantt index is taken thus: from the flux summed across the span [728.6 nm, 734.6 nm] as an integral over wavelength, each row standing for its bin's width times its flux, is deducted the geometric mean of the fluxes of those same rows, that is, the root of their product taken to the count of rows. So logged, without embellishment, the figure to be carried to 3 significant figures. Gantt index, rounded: 46.8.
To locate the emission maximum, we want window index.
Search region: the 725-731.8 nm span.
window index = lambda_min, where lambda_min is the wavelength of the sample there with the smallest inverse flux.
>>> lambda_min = 731.6 nm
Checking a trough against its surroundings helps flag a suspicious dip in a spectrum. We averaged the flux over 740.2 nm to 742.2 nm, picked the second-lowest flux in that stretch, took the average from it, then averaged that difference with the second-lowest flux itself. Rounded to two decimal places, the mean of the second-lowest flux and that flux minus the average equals 4.49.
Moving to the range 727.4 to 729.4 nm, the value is 4.03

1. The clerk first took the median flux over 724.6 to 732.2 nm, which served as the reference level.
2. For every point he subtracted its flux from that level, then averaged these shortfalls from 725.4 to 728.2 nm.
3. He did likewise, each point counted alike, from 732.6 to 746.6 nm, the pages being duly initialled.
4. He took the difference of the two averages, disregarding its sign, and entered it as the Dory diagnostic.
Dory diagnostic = 0.06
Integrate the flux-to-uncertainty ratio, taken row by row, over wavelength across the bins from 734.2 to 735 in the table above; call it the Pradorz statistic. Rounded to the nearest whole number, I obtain 15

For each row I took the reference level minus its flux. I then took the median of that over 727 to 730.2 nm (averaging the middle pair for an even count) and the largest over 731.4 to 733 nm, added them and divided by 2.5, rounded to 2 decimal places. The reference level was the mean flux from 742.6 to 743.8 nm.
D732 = 0.54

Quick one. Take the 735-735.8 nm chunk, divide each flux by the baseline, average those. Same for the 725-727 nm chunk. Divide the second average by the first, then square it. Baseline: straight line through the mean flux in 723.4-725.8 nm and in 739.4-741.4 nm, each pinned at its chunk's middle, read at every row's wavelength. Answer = 1.14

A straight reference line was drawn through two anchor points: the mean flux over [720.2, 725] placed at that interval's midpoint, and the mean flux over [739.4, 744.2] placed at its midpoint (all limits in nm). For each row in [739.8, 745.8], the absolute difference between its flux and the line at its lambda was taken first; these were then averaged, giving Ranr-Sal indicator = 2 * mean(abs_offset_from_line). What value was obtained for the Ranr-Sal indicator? 0.99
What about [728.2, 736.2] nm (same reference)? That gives 1.02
